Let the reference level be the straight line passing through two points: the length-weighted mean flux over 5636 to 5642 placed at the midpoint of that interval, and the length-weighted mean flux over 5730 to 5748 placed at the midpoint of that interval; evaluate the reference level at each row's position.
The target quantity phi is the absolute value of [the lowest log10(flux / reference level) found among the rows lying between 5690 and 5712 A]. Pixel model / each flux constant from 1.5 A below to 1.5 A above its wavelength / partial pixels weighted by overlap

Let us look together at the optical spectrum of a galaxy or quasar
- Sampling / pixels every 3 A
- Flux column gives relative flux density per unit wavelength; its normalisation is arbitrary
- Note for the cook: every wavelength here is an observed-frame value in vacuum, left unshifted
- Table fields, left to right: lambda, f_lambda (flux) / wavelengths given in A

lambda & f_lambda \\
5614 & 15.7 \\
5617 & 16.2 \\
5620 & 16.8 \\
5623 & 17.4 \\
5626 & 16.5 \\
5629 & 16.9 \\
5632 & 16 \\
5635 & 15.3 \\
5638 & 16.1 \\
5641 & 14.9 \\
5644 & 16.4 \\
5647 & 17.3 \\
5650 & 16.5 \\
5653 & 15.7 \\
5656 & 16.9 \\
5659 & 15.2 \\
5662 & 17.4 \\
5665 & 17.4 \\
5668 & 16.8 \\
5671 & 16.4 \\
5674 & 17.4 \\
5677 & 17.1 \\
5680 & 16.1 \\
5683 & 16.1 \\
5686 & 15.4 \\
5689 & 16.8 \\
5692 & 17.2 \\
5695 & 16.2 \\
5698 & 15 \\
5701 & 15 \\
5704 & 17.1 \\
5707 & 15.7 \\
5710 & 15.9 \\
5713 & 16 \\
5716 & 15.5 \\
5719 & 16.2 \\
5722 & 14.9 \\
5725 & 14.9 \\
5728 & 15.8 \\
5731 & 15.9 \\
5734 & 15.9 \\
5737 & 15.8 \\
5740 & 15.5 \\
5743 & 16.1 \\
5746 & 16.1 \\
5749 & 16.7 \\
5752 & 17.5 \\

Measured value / 0.022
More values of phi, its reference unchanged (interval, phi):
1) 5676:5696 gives 0.009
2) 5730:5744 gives 0.011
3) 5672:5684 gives 0.011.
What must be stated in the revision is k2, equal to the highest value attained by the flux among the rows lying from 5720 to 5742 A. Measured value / 15.9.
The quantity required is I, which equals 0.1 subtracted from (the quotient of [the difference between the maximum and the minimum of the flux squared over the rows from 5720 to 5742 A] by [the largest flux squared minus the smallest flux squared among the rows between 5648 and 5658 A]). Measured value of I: 0.7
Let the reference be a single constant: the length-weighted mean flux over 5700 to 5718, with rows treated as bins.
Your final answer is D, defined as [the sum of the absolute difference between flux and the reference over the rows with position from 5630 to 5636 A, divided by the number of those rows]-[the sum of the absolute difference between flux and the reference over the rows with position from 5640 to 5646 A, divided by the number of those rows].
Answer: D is -0.40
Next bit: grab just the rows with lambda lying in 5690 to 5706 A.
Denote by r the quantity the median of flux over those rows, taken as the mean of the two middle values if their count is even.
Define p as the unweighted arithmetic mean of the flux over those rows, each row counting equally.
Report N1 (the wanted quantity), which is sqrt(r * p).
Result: 16.15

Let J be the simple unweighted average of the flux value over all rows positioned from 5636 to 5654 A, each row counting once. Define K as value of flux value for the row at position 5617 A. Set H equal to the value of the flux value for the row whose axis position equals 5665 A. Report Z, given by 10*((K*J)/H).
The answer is 150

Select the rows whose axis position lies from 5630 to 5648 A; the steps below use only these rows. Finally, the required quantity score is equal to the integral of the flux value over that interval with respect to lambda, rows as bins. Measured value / 288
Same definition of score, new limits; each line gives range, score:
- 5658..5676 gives 303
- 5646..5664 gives 297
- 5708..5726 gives 281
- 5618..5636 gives 297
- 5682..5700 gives 290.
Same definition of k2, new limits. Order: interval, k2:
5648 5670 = 17.4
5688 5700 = 17.2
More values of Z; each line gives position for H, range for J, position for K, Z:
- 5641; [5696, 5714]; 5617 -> 172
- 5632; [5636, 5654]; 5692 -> 174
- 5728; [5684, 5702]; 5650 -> 166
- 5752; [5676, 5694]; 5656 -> 159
